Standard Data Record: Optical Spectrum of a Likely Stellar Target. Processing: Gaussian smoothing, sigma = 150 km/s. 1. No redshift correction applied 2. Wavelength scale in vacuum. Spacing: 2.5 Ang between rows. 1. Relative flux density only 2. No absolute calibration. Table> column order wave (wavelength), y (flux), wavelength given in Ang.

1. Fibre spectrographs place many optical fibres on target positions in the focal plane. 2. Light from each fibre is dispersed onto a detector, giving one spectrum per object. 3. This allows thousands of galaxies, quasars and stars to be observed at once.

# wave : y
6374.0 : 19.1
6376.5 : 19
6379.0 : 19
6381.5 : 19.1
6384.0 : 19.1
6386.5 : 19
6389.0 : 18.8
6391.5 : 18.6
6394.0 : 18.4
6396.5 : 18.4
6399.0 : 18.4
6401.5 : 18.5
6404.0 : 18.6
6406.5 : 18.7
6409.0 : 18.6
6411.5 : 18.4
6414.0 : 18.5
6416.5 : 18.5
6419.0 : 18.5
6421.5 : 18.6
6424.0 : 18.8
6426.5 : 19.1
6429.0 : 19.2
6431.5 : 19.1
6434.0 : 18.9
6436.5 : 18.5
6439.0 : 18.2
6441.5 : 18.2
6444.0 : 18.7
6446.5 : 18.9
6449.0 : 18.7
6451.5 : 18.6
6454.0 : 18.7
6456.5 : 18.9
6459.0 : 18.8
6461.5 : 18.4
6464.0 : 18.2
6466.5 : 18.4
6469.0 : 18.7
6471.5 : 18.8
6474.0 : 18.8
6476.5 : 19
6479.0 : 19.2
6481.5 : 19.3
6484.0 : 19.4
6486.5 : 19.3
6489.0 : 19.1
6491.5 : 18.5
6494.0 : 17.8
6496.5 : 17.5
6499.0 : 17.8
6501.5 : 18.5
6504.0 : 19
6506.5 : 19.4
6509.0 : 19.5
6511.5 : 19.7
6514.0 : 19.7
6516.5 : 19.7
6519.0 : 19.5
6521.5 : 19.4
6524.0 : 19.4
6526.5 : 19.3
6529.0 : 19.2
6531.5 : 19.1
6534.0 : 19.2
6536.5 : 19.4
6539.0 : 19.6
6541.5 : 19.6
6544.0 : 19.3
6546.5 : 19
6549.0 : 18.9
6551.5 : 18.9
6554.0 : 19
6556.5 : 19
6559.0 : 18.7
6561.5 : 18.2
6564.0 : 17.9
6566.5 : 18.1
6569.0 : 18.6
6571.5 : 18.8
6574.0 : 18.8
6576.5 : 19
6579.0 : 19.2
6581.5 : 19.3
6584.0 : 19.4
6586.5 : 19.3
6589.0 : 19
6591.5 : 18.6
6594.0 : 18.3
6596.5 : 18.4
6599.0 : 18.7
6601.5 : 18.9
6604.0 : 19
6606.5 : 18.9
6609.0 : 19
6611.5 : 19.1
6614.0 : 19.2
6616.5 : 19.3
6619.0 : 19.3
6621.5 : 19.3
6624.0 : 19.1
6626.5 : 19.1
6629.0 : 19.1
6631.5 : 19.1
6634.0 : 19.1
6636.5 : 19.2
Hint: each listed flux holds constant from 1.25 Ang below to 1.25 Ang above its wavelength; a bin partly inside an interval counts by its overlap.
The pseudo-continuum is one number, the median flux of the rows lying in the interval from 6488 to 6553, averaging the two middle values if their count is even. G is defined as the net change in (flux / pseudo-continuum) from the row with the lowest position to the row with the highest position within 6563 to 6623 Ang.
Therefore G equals 0.07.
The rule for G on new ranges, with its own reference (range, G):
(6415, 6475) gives 0.02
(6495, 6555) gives 0.08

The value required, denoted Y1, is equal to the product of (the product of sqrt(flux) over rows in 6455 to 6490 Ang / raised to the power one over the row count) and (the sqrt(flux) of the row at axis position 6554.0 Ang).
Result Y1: 18.9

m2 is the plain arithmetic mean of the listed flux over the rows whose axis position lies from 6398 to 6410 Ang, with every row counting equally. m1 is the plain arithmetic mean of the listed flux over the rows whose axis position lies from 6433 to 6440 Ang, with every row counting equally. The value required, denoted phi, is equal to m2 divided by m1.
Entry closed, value 1.00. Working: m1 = 18.5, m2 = 18.56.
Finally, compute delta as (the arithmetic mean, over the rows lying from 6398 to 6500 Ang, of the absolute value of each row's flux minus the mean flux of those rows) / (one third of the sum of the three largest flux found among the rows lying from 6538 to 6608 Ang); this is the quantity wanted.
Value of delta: 0.016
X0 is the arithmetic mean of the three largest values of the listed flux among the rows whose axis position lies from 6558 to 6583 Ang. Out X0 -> 19.2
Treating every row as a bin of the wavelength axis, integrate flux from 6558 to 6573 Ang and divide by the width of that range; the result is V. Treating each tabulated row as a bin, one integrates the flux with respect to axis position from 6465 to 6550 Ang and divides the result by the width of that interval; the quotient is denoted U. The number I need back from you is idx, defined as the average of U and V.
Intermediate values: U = 19.06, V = 18.4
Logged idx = 18.7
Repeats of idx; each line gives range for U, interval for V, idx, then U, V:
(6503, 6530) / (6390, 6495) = 19.1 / 19.44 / 18.7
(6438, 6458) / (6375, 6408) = 18.7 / 18.62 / 18.7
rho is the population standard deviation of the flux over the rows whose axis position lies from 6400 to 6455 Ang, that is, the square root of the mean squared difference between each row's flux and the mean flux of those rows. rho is 0.26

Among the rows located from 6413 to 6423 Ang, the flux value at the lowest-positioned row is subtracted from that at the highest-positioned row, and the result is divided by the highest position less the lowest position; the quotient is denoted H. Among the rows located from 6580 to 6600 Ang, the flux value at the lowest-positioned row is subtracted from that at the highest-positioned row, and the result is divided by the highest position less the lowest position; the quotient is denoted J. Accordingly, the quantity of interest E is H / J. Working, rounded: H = 0.013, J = -0.03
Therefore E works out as 0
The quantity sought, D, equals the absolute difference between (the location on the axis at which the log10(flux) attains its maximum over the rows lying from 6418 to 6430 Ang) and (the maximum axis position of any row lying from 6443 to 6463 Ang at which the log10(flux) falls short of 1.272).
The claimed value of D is 32.5 Ang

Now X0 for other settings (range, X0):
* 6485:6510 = 19.4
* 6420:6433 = 19.1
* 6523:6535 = 19.3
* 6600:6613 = 19.0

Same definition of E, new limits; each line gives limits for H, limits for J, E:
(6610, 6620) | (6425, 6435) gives -1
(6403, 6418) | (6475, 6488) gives 0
